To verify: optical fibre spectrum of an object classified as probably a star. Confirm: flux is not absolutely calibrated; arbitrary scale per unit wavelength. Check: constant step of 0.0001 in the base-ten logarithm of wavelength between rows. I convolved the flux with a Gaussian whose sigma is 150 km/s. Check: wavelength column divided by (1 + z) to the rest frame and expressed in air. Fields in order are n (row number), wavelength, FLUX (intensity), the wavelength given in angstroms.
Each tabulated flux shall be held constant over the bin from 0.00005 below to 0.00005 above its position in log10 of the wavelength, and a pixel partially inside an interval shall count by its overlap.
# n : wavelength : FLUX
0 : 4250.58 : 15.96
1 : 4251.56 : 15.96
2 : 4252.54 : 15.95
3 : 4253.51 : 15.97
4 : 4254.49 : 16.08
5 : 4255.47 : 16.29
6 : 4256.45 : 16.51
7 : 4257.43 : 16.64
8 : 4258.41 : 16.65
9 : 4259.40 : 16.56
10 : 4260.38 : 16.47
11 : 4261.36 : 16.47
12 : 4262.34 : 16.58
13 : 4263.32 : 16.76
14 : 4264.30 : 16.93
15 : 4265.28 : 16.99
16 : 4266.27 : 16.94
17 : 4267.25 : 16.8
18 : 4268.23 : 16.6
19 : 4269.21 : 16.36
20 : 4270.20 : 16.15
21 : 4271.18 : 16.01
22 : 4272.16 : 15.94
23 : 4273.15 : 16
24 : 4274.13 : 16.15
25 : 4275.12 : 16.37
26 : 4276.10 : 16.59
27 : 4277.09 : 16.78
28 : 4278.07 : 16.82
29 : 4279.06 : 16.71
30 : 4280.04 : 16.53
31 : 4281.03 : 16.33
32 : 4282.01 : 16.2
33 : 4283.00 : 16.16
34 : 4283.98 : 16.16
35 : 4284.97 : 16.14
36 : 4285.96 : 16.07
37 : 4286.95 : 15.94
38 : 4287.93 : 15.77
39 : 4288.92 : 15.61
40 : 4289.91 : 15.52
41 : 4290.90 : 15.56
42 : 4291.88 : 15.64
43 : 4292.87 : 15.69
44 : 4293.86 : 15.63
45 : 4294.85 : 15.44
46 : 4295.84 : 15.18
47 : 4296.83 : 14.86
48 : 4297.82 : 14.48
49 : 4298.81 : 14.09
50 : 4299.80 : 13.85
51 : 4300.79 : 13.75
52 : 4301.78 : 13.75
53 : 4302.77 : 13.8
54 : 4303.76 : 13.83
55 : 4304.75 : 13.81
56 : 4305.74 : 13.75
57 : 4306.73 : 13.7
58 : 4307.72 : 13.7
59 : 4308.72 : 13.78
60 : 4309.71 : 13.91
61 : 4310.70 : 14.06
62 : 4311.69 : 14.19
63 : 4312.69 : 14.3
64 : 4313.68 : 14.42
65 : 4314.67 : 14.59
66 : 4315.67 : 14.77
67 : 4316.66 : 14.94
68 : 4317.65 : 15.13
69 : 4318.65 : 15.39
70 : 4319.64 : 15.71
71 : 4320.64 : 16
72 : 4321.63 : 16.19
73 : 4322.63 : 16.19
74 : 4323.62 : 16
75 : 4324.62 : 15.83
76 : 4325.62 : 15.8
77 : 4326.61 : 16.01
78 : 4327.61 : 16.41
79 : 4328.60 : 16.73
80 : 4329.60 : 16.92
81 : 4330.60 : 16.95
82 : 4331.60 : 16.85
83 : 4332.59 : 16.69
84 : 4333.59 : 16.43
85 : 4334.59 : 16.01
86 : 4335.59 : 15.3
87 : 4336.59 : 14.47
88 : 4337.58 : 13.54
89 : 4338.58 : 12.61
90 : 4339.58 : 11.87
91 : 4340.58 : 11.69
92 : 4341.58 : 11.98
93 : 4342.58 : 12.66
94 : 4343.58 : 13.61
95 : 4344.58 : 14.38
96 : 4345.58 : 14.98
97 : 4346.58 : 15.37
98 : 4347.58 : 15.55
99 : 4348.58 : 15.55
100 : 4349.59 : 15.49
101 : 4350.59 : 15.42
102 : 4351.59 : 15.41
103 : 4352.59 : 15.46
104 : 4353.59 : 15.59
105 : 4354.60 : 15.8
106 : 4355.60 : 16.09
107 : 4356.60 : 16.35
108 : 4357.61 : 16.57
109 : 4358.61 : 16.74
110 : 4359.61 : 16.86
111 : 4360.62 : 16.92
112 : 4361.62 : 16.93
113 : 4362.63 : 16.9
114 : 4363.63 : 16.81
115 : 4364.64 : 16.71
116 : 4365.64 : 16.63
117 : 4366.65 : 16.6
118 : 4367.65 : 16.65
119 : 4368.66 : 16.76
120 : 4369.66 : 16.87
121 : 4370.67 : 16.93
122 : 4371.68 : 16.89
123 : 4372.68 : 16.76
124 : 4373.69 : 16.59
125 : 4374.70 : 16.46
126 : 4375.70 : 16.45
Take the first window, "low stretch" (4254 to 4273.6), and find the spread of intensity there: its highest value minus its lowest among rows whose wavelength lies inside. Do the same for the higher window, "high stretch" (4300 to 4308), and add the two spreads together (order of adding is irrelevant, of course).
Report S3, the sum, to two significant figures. 1.2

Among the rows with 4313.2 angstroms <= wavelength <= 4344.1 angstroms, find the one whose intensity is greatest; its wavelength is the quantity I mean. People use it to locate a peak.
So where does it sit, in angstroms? 4330.60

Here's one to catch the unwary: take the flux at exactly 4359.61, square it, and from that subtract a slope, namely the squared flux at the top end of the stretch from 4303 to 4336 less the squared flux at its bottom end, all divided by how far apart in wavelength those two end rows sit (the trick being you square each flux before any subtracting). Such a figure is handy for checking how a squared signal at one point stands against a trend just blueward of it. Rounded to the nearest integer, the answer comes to 283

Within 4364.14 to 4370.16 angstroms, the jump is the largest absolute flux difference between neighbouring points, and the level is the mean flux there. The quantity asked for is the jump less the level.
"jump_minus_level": -16.6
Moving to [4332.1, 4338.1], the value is -14.5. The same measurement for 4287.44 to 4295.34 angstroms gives -15.4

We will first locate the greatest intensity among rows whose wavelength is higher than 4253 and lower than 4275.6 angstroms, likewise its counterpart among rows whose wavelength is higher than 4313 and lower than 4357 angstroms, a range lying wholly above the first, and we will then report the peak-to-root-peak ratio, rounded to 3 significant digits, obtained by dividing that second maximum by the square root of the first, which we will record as 4.11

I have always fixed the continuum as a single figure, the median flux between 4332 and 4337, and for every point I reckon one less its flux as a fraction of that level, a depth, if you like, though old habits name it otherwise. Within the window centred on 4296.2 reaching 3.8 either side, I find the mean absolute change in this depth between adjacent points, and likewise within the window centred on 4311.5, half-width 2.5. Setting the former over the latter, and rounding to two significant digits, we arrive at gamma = 2.1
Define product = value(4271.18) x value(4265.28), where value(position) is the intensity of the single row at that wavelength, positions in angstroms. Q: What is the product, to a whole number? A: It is 272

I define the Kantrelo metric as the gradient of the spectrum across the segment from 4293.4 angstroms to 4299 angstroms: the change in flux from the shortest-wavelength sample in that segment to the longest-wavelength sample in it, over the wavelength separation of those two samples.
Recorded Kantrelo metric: -0.31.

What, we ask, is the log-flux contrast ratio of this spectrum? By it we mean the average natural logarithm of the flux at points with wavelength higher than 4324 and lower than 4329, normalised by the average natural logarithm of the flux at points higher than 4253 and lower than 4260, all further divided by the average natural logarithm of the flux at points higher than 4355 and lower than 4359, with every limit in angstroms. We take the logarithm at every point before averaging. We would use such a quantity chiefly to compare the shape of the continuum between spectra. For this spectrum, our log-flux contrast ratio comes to 0.355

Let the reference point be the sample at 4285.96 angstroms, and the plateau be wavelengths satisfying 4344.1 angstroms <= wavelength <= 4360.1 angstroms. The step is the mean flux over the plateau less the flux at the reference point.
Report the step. -0.3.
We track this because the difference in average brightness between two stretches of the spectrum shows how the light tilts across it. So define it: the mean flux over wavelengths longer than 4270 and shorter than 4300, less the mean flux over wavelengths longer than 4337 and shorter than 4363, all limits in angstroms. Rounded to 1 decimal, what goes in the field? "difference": 0.8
